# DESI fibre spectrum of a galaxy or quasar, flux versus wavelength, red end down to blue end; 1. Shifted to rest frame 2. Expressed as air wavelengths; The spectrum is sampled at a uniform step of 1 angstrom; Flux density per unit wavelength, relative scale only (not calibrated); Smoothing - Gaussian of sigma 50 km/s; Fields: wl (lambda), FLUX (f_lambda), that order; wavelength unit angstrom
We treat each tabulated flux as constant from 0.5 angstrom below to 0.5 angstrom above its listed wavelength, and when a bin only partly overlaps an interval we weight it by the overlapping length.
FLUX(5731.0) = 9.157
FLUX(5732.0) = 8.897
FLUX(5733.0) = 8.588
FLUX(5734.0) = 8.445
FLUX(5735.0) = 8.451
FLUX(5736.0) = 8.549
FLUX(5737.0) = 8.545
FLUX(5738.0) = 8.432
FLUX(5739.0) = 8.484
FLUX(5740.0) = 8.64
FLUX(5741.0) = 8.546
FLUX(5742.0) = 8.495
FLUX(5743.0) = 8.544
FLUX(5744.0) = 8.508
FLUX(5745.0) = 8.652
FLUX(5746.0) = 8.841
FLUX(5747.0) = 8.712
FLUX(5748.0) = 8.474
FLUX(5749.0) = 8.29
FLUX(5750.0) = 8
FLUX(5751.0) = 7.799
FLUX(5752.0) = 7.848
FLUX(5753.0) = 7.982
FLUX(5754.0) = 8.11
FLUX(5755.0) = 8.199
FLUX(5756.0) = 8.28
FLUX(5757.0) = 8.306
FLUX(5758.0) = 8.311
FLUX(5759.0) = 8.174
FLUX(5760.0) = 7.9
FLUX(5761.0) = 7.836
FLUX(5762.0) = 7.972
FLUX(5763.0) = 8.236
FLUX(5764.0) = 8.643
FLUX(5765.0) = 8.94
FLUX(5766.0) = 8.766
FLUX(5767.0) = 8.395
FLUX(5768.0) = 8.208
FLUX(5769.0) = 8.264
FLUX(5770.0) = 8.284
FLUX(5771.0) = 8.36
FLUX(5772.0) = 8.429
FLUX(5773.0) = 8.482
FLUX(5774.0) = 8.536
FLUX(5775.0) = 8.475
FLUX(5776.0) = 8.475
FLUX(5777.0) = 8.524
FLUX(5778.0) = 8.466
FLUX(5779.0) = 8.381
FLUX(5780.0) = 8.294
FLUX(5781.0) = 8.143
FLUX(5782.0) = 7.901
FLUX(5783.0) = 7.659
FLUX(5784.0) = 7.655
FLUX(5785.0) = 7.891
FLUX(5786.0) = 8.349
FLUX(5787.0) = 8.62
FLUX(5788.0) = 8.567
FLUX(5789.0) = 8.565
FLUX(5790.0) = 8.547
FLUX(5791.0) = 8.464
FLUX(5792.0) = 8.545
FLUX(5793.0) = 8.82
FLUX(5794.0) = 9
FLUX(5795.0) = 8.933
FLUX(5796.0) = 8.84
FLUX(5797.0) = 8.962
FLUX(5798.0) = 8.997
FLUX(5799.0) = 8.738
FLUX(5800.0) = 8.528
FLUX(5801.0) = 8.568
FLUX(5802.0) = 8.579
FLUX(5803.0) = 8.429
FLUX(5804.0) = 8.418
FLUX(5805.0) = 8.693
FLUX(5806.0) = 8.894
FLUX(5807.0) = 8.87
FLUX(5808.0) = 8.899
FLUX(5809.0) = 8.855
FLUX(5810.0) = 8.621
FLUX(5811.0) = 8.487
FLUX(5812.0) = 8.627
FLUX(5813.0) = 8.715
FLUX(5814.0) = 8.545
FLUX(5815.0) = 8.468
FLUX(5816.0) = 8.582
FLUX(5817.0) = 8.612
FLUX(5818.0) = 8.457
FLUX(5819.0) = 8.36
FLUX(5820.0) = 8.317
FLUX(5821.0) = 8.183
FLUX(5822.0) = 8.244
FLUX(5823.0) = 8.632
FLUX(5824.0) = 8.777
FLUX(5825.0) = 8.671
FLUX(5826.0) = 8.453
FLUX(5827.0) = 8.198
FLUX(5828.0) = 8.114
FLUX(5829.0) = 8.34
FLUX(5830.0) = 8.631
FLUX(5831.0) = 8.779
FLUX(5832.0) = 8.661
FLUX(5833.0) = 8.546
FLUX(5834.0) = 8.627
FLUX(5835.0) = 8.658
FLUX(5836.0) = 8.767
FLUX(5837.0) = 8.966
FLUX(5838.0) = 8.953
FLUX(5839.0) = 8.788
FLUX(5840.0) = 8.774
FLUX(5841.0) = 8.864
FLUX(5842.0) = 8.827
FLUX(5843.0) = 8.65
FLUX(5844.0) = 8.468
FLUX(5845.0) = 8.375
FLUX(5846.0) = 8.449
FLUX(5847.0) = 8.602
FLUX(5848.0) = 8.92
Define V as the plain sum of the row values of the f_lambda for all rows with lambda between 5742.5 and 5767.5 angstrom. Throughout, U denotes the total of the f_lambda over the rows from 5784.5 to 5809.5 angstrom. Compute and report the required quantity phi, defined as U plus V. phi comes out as 424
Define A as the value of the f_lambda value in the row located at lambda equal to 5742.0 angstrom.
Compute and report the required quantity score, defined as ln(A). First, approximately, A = 8.495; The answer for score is 2.14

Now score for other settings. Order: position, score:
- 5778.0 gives 2.14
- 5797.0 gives 2.19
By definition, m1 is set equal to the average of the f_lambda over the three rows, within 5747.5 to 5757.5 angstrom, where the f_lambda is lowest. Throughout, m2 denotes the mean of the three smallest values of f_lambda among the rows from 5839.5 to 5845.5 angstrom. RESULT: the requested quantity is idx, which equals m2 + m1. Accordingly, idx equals 16.4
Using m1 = 7.88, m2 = 8.50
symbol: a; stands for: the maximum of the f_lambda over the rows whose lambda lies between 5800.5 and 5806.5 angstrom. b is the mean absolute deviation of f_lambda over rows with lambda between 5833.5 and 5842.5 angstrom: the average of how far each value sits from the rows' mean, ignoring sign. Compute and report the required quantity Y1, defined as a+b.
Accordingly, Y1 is 8.98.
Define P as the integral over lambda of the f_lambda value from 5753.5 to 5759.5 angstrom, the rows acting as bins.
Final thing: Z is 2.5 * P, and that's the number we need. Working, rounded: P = 49.4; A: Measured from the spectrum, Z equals 123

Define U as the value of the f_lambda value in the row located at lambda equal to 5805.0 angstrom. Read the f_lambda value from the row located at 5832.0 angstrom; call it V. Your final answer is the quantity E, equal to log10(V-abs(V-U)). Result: 0.936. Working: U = 8.693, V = 8.661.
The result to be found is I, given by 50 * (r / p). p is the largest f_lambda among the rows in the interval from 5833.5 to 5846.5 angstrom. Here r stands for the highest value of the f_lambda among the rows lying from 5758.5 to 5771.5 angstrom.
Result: 49.86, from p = 8.966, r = 8.94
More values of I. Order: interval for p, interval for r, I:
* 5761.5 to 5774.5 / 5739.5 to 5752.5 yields 49.45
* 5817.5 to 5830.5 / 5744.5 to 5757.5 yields 50.36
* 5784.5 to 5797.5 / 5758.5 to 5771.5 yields 49.67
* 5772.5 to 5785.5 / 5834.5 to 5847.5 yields 52.52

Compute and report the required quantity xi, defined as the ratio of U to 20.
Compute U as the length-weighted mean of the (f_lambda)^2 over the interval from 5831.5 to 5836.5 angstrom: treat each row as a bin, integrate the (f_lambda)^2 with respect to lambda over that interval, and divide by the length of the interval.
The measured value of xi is 3.74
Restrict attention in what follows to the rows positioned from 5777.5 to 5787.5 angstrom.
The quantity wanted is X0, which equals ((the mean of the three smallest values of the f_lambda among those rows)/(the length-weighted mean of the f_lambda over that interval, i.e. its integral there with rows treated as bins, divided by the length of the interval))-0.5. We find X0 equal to 0.451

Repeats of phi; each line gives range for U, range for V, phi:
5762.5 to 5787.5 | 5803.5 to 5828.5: 422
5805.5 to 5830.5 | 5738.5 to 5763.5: 421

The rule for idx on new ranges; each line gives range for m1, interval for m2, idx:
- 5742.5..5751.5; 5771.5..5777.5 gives 16.5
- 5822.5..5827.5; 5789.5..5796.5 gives 16.9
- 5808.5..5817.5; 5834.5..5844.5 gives 17.1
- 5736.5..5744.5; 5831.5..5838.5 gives 17.1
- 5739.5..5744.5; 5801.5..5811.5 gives 17.0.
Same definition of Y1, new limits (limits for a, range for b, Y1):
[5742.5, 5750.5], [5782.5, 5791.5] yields 9.19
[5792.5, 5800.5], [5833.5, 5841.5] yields 9.10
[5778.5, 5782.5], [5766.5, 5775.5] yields 8.47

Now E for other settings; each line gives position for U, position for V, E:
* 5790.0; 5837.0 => 0.932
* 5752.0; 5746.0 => 0.895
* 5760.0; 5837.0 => 0.898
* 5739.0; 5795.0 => 0.929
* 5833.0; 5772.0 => 0.920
